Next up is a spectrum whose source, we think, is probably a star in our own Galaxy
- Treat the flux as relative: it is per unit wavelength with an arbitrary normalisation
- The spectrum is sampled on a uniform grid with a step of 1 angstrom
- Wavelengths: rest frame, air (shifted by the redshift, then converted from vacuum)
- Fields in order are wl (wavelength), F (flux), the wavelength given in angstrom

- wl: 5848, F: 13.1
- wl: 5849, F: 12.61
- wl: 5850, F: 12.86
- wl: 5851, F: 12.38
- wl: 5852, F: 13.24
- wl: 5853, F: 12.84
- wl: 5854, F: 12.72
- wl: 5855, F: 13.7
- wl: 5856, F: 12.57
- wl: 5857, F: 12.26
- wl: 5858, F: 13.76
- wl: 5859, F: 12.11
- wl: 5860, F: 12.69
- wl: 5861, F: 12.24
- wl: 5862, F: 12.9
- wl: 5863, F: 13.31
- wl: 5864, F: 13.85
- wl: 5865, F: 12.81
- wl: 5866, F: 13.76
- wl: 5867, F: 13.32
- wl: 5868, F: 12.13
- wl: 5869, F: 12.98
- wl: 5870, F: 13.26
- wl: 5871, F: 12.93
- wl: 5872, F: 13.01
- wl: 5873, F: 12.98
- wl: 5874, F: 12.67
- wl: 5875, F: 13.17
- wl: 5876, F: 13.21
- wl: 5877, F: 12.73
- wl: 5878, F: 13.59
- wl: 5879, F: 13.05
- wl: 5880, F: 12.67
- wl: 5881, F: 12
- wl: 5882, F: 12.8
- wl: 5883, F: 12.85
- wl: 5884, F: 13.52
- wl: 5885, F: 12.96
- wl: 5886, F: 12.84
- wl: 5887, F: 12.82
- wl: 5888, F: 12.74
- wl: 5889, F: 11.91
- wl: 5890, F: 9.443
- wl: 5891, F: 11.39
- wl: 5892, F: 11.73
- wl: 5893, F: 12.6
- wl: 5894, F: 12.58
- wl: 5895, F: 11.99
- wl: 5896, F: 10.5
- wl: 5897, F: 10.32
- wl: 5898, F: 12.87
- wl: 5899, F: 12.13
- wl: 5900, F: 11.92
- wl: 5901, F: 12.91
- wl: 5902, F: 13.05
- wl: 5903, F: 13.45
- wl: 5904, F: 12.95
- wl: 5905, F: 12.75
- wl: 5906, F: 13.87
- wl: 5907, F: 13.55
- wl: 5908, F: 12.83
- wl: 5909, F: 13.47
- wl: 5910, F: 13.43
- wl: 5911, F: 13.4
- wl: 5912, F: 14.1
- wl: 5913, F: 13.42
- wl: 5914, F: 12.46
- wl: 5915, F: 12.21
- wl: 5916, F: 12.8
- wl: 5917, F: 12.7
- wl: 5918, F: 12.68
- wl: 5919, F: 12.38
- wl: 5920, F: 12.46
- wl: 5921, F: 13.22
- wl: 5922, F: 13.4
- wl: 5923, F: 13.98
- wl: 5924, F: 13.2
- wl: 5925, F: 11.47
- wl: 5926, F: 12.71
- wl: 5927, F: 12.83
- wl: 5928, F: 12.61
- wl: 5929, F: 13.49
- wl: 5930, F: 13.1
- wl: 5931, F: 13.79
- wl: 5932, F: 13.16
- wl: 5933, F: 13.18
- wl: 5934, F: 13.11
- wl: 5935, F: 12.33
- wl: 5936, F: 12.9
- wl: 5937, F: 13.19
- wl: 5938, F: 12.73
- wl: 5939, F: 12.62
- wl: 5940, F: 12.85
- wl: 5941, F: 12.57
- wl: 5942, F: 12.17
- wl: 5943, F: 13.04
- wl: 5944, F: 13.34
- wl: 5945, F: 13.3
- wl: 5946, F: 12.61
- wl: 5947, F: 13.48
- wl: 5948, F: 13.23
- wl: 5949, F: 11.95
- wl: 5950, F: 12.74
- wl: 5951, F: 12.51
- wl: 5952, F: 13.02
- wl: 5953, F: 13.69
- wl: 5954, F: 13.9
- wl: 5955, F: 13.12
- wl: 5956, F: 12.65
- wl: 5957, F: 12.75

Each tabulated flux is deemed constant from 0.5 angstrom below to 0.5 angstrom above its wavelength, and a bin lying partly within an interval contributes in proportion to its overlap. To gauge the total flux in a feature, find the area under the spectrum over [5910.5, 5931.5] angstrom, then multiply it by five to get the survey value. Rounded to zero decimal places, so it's 1362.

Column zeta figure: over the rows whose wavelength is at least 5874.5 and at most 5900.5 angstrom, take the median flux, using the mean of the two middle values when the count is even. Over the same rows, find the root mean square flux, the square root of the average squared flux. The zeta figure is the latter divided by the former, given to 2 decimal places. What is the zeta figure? 0.97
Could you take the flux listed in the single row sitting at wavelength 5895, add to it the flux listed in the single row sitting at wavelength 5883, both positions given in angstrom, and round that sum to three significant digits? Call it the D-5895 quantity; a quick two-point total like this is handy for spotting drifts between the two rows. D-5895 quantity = 24.8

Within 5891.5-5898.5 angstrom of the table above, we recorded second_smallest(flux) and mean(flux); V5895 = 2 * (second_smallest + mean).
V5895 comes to 44.6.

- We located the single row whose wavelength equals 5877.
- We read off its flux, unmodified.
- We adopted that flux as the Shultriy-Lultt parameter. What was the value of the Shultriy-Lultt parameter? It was 12.73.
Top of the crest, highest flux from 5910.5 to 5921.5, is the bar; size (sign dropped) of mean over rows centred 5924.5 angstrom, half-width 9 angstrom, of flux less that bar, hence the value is 1.15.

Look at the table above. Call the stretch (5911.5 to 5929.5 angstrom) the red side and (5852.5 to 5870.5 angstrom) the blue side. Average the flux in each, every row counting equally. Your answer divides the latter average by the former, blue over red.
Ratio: 1.005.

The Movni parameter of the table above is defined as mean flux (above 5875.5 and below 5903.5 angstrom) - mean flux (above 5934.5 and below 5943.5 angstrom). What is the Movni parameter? -0.33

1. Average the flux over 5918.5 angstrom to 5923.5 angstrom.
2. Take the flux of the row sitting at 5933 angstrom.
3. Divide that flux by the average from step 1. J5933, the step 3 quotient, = 1.01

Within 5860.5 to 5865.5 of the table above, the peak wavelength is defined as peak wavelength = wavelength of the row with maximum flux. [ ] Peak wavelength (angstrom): 5864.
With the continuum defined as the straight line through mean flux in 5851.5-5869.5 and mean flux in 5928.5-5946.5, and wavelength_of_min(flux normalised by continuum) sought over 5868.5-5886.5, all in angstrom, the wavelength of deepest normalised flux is 5881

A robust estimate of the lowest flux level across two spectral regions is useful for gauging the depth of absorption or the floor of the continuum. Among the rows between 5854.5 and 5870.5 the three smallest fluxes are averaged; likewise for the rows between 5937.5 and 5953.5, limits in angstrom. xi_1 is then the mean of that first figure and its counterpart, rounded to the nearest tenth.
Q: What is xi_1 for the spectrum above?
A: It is 12.2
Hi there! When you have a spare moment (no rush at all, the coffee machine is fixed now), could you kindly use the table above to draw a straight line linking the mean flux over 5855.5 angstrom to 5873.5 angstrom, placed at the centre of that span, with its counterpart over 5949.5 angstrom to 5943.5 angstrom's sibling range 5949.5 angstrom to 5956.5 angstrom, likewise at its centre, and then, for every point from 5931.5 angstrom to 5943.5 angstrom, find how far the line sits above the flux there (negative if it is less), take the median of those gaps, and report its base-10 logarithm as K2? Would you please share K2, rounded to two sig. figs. -0.72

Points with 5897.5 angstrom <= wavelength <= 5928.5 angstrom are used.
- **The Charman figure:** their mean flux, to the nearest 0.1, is 12.9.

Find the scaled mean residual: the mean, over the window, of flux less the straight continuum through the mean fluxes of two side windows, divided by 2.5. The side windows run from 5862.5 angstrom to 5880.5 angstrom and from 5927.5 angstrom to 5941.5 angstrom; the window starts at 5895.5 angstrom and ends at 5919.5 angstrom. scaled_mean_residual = -0.11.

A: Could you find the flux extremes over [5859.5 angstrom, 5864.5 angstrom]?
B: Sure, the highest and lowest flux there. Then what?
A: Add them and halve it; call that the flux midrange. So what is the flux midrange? 13.0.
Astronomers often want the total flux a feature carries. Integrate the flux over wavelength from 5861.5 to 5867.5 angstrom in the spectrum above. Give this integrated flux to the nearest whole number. 80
